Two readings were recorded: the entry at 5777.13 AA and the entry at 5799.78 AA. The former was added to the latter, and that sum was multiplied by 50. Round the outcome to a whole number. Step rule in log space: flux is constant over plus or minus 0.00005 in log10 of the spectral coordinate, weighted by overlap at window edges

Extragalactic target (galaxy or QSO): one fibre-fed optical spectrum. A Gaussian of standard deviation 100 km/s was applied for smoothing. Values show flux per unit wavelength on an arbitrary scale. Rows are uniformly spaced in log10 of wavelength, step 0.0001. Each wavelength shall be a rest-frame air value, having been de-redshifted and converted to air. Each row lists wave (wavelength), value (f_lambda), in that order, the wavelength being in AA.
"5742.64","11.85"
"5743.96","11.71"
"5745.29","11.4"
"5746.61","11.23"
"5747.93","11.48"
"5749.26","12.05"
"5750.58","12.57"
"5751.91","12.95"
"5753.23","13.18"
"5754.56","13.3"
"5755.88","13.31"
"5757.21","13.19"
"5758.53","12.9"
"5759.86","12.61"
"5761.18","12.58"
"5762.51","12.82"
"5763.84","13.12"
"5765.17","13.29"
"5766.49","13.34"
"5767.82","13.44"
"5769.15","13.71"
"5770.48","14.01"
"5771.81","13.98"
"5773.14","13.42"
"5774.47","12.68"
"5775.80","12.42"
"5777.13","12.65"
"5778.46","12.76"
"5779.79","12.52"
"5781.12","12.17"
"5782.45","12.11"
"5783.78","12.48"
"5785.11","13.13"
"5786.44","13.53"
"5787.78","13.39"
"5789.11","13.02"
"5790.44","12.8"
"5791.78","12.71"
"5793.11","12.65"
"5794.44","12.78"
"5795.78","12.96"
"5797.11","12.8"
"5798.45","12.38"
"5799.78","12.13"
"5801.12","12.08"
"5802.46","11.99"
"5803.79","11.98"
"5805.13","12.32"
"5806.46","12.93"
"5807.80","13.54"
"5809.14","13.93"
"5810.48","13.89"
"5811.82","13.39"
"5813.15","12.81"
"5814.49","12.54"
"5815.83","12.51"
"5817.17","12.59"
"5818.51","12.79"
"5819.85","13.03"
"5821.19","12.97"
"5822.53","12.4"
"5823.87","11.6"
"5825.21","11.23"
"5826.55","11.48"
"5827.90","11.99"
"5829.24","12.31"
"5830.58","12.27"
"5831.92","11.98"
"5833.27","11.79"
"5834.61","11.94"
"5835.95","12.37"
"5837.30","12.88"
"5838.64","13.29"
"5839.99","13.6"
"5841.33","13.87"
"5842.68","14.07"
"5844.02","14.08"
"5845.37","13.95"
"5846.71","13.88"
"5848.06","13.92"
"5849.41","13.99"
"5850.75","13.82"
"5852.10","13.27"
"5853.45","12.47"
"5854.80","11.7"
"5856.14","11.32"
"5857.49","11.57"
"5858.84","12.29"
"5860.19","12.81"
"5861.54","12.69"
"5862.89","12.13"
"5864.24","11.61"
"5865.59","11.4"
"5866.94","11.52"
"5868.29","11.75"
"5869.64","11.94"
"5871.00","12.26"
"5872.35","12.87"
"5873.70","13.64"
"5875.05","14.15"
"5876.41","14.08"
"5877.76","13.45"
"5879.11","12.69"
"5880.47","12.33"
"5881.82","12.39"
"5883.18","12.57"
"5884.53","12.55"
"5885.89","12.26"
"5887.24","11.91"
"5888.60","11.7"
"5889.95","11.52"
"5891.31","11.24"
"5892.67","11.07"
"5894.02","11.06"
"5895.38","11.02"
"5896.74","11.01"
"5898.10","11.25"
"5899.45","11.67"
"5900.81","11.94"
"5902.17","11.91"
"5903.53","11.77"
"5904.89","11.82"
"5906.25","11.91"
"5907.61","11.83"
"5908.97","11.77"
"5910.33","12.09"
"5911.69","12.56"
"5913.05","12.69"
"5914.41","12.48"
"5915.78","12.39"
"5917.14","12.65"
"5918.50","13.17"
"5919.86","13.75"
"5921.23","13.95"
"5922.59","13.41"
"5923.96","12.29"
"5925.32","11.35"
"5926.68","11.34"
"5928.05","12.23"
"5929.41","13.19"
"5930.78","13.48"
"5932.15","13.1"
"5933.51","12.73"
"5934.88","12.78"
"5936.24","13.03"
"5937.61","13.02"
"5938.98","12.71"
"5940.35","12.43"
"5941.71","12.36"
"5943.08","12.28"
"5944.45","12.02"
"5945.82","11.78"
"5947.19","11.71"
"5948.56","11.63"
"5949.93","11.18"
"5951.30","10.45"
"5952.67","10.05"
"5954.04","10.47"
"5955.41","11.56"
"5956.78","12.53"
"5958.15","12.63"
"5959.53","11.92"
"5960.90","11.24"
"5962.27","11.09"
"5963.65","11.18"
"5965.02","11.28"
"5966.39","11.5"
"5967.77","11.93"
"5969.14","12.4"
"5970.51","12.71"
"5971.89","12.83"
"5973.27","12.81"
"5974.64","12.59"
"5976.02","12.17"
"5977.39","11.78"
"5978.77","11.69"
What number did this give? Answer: 1239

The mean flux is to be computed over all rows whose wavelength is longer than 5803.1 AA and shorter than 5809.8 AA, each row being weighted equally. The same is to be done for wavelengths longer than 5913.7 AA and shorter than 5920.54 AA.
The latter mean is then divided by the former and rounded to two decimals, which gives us 1.00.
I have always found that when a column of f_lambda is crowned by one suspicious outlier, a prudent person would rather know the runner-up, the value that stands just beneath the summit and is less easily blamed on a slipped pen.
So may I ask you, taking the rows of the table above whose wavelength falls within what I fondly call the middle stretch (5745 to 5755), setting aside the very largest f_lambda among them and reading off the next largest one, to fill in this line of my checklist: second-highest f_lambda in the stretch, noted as 13.18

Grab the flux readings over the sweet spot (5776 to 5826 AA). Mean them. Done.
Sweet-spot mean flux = 12.7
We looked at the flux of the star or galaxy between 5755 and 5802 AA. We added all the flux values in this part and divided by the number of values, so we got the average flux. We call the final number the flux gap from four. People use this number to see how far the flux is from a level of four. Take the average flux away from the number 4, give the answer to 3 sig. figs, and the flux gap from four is -8.91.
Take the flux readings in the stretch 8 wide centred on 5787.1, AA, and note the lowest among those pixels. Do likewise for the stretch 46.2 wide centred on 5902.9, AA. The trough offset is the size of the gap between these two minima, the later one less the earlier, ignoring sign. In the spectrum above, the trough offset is 1.5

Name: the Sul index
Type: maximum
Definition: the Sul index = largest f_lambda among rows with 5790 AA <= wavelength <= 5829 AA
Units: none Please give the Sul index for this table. 13.93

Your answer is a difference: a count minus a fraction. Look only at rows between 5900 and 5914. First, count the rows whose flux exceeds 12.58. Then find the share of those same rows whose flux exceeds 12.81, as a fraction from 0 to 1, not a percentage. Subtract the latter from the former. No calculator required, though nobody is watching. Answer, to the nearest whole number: 1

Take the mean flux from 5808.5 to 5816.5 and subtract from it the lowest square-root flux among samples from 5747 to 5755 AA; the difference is 9.79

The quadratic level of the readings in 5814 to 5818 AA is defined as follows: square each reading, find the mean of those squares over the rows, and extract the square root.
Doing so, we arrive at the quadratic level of 12.5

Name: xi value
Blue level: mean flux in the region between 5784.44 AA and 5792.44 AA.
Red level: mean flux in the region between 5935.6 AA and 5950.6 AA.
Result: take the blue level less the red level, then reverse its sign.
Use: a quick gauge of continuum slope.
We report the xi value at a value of -0.90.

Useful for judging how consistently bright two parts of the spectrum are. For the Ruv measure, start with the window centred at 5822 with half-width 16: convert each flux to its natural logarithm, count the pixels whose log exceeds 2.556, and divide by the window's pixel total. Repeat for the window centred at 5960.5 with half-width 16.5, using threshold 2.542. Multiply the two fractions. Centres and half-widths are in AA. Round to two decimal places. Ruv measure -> 0.04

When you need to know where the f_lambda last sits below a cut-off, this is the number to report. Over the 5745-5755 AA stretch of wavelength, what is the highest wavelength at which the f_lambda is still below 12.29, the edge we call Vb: 5749.26 AA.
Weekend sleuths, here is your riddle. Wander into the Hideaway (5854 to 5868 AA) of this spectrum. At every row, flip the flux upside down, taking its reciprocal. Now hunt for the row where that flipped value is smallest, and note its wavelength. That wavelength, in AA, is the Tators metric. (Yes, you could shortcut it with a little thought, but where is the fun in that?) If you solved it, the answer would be 5860.19 AA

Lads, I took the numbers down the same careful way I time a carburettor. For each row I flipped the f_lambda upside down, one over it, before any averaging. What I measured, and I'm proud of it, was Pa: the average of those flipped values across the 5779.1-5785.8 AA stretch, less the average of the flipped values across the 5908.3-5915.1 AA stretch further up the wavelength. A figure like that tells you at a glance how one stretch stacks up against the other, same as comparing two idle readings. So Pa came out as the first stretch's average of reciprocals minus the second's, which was -0.001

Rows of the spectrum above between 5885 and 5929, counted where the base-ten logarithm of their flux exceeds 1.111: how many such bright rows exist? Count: 4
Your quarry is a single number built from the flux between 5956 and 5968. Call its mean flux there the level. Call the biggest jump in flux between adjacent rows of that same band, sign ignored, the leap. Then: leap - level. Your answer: -11.0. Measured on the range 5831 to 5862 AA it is -12.1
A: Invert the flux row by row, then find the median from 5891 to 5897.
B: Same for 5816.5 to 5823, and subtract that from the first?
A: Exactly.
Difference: 0.012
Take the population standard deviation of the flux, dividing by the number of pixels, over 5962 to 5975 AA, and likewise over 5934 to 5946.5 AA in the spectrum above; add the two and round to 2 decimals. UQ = 1.09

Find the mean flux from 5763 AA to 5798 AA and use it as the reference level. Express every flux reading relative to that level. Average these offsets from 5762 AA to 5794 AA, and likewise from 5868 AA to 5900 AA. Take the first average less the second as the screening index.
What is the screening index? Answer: 0.82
